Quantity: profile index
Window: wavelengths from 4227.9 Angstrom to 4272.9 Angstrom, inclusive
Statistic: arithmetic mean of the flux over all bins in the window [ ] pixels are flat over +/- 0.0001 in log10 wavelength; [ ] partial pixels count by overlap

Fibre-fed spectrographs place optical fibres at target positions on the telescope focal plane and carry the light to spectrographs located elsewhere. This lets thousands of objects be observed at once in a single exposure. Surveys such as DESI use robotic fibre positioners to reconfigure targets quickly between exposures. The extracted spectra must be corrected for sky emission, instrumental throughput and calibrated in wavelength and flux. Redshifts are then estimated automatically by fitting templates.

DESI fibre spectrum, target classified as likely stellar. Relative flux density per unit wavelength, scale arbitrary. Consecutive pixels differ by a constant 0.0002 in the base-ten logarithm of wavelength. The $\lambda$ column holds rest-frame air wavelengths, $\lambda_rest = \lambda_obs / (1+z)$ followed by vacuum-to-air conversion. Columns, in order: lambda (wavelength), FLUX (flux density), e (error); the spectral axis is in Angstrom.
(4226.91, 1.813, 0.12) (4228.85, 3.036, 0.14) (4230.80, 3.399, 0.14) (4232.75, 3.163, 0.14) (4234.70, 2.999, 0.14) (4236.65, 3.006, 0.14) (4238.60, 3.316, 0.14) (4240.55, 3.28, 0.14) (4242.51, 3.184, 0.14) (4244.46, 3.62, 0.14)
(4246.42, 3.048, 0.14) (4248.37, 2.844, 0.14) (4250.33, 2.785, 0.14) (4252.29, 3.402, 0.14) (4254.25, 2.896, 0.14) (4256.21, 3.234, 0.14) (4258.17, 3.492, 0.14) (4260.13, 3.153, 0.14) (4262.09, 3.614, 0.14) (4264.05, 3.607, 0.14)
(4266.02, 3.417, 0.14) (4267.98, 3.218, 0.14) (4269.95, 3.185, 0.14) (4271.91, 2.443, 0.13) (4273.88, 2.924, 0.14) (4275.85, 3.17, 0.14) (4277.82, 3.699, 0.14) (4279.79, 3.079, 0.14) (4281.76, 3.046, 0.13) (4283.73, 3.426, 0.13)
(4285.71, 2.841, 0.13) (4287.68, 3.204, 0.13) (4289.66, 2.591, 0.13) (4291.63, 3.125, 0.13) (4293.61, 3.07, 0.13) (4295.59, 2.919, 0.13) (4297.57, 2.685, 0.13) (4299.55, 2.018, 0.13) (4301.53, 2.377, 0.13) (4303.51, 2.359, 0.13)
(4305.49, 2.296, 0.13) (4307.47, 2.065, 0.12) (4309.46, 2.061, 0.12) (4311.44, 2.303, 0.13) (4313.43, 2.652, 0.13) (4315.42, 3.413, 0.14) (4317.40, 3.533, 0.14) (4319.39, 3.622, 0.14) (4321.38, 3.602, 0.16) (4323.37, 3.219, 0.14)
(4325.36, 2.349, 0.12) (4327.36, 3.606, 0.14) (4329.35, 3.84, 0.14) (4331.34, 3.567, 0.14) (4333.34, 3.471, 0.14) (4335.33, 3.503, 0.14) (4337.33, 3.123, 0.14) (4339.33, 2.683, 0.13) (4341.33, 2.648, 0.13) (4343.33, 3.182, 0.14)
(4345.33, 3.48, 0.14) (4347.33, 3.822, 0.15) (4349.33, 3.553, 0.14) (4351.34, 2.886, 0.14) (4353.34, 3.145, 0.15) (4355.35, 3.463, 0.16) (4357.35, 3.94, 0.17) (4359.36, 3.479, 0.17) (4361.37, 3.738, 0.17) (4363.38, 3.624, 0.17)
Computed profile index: 3.19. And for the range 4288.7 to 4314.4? 2.50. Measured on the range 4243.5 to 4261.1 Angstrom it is 3.16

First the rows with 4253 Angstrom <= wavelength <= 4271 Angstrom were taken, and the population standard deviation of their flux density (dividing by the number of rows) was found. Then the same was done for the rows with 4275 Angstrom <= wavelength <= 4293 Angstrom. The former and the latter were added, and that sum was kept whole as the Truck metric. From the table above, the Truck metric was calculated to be 0.52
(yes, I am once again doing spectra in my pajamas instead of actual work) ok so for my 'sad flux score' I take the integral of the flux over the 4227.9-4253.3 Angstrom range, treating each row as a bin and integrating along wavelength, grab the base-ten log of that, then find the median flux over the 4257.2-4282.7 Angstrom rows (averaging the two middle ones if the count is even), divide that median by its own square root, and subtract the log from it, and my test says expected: -0.12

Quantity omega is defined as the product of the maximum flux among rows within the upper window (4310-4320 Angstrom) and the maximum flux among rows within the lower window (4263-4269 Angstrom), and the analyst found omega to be 13.1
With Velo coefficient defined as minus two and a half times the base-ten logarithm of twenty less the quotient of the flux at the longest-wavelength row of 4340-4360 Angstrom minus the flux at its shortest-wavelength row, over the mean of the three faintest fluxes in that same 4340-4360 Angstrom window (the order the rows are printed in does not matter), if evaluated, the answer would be -3.24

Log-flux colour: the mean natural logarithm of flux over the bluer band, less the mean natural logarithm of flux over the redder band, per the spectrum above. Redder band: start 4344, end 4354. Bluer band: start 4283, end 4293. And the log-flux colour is -0.11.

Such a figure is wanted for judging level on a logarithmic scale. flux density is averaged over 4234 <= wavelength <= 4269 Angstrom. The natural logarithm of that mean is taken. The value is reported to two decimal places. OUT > 1.17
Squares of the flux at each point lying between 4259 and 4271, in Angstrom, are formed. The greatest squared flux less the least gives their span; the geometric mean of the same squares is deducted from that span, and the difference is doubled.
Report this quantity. -16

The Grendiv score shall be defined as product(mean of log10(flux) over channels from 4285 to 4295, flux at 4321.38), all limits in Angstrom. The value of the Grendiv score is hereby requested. 1.70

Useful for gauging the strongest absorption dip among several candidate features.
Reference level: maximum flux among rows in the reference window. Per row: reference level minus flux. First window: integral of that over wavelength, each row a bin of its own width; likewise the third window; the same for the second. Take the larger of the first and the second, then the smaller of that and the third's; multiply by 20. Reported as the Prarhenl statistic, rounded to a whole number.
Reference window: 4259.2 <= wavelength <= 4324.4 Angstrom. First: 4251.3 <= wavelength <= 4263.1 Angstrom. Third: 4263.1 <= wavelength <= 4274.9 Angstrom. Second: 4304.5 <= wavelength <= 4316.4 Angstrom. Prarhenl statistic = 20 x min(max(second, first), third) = 134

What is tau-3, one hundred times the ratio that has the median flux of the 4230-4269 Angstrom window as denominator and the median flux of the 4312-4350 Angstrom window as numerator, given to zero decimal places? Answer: 108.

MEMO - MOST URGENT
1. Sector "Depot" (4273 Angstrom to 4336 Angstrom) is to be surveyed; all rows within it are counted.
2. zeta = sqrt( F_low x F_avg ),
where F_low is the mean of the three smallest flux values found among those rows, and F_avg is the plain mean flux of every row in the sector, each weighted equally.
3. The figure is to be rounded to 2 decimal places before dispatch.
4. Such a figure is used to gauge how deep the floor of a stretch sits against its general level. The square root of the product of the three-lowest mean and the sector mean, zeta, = 2.47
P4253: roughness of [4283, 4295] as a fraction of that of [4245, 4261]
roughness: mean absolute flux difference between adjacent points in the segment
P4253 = 1.3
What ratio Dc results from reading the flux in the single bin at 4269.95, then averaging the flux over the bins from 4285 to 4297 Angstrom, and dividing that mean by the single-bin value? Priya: 0.93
